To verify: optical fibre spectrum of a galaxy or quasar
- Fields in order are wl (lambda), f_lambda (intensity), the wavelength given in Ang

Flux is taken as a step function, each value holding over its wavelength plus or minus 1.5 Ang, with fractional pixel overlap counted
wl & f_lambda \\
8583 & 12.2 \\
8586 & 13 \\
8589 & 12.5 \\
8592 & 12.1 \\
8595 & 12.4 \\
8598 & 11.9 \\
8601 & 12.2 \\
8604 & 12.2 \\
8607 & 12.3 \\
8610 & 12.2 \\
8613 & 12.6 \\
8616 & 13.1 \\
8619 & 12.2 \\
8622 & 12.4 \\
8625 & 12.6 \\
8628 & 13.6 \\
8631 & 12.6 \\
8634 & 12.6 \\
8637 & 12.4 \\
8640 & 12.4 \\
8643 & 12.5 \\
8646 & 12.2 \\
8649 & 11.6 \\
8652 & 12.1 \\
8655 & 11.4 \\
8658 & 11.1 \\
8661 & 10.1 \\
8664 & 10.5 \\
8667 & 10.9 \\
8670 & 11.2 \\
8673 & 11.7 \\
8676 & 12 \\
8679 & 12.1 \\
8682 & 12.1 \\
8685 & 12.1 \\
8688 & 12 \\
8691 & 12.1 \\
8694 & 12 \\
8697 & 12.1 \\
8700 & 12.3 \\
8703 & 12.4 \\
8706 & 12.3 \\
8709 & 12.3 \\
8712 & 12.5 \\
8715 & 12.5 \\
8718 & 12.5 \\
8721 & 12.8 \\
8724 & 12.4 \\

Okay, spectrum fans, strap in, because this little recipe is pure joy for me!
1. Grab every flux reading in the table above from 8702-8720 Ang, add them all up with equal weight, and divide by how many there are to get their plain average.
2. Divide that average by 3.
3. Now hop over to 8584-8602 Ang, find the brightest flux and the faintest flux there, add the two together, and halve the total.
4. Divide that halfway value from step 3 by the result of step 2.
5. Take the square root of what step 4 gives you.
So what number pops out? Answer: 1.73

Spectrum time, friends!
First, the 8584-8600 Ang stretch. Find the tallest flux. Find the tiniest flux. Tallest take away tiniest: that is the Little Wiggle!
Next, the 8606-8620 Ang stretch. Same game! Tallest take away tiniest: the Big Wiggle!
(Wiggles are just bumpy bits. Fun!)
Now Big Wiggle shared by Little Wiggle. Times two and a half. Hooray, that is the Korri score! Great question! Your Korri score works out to 2.0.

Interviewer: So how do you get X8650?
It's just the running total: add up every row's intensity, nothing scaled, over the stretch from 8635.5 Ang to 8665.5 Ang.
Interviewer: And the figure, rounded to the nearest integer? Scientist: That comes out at 116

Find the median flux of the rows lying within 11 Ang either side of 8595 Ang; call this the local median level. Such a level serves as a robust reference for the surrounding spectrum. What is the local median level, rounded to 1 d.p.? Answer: 12.2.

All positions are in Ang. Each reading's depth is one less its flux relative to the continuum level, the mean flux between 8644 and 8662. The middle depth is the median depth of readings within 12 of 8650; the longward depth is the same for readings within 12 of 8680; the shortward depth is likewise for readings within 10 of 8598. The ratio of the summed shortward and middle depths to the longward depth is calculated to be 1.9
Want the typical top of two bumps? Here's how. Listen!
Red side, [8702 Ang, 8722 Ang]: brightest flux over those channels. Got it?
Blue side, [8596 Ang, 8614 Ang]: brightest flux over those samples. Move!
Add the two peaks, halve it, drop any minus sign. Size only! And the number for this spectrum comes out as 12.7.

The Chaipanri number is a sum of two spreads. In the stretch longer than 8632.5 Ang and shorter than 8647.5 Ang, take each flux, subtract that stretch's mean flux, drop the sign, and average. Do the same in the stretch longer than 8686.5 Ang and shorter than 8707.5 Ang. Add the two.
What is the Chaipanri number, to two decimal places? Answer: 0.24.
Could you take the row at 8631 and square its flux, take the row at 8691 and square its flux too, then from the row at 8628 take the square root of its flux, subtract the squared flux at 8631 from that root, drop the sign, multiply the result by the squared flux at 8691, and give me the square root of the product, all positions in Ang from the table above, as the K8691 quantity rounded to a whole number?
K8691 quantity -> 151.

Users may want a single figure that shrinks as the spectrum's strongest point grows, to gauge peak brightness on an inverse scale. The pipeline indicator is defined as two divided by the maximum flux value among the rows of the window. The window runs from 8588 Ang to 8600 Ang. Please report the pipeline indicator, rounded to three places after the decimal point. 0.160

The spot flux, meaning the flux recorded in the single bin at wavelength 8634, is 12.6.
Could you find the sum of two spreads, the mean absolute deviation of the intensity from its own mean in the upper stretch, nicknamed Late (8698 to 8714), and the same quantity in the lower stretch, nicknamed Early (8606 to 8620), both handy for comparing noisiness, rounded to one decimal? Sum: 0.4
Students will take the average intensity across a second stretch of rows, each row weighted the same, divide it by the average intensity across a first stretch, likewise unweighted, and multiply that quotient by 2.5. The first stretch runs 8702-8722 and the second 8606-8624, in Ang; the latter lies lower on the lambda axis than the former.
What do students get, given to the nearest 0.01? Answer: 2.50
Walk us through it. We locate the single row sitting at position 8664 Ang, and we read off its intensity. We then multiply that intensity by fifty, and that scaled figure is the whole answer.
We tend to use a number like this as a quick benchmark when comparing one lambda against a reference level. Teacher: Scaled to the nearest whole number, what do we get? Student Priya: 525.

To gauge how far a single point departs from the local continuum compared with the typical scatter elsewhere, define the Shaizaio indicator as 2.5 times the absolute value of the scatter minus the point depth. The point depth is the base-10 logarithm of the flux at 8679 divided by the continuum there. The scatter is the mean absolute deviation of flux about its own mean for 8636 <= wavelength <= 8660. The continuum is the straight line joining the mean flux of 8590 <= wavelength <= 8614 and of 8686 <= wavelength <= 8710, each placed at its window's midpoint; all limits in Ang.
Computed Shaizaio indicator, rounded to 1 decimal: 1.1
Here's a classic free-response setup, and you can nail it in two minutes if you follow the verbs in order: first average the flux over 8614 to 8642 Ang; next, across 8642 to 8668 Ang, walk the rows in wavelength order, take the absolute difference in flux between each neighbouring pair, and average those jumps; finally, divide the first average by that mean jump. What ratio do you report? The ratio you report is 24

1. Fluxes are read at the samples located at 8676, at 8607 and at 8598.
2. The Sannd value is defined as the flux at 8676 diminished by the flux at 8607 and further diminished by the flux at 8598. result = -12.2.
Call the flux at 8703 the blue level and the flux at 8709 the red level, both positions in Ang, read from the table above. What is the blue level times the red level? 153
